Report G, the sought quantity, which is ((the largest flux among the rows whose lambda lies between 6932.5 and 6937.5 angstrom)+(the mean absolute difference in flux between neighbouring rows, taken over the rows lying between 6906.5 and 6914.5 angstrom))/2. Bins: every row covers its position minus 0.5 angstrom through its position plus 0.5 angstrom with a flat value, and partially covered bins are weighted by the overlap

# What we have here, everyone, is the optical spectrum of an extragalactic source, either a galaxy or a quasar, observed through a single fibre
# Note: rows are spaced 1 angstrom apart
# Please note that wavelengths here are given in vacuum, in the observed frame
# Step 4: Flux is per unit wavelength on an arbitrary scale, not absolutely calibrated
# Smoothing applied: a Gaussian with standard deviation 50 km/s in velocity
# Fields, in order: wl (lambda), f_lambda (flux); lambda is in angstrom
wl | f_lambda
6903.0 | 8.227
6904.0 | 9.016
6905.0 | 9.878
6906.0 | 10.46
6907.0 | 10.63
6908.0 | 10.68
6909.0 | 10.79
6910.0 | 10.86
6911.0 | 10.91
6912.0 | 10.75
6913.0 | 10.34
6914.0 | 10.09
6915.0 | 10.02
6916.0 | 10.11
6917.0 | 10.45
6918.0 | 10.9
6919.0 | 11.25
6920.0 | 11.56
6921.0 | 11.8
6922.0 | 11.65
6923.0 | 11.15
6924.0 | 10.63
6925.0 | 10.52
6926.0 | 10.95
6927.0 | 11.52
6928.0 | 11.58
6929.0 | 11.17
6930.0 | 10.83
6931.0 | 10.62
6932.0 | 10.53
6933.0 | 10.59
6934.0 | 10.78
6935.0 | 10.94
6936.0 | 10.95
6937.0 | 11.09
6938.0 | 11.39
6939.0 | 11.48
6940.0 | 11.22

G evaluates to 5.62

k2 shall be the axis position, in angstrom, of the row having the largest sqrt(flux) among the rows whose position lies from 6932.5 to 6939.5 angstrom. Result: 6939.0 angstrom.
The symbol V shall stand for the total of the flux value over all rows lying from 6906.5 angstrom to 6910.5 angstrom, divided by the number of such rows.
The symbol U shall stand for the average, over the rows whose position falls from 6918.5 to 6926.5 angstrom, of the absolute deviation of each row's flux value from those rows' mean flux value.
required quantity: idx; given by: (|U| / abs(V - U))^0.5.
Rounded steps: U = 0.38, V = 10.7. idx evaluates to 0.191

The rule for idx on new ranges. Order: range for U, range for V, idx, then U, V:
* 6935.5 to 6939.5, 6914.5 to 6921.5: 0.140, 0.21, 10.9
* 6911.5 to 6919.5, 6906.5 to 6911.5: 0.186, 0.36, 10.8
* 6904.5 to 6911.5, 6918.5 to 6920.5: 0.149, 0.25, 11.4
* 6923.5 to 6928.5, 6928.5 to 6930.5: 0.196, 0.41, 11.0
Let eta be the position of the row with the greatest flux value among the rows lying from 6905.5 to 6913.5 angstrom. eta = 6911.0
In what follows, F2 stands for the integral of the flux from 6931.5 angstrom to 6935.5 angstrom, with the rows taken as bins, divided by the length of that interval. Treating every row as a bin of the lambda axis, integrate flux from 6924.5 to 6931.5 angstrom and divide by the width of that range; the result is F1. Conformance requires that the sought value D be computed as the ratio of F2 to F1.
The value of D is 0.97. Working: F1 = 11.0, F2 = 10.7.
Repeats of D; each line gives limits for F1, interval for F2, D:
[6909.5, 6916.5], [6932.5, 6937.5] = 1.04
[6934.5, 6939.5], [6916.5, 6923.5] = 1.01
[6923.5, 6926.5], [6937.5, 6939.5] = 1.07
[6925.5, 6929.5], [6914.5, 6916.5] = 0.89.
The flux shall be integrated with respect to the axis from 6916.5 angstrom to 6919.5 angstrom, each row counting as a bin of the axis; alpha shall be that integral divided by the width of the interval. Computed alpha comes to 10.9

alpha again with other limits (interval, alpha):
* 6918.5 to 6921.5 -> 11.5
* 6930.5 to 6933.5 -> 10.6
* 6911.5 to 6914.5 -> 10.4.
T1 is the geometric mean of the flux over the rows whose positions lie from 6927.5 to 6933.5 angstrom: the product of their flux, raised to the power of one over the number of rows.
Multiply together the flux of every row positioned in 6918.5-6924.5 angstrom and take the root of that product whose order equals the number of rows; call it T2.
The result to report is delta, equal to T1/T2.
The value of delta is 0.96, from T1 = 10.9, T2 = 11.3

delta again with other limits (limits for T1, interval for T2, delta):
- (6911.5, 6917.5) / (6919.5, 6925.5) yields 0.92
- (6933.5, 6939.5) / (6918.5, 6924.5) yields 0.98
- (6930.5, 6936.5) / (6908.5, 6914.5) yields 1.01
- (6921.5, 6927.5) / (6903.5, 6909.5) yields 1.08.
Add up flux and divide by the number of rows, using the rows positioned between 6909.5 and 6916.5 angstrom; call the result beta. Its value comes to 10.4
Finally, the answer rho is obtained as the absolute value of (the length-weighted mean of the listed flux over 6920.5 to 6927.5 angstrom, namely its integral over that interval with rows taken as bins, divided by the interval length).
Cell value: 11.17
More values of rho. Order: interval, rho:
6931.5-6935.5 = 10.71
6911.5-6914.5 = 10.39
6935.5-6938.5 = 11.14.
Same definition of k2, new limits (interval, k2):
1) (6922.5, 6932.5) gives 6928.0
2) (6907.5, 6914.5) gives 6911.0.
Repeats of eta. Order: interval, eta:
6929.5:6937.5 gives 6937.0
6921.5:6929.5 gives 6922.0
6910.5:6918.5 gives 6911.0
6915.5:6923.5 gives 6921.0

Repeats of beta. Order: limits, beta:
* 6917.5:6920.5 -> 11.2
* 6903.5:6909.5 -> 10.2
